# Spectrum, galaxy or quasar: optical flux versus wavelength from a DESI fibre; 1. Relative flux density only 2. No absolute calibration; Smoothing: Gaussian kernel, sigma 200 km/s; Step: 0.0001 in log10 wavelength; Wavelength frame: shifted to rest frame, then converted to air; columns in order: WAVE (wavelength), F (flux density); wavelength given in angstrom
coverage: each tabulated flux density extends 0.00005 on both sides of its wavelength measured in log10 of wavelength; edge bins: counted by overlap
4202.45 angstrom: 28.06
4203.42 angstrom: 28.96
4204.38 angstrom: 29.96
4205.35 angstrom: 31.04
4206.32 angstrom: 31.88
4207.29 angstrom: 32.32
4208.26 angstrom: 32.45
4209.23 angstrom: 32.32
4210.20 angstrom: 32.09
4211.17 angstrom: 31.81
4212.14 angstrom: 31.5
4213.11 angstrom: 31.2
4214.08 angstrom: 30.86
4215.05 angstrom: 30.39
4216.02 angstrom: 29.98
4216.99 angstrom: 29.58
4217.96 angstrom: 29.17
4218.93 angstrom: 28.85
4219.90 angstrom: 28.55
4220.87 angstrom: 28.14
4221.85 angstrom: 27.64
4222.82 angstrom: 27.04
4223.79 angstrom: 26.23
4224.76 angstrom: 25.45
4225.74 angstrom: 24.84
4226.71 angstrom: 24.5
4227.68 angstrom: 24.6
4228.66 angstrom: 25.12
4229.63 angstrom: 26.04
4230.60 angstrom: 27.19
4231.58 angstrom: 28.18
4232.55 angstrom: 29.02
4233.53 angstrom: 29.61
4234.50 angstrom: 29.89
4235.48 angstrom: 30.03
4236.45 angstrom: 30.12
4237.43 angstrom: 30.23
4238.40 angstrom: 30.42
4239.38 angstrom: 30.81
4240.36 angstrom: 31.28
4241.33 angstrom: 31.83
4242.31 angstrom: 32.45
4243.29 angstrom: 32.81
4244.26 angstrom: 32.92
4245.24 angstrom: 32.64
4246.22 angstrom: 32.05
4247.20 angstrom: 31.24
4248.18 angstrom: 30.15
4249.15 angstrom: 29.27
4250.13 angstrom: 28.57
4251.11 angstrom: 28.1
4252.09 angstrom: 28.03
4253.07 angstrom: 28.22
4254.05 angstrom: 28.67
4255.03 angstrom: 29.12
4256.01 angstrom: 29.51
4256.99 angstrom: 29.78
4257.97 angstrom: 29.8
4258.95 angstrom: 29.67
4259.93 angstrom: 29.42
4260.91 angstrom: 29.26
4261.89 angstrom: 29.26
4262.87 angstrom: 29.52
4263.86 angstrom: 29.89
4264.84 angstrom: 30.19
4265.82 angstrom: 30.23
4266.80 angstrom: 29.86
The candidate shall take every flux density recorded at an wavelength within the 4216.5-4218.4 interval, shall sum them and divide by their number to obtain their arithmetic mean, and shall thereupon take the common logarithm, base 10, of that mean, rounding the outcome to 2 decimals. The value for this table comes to 1.47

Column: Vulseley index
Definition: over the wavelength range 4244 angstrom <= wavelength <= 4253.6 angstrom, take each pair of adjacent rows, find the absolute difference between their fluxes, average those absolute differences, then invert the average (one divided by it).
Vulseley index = 1.8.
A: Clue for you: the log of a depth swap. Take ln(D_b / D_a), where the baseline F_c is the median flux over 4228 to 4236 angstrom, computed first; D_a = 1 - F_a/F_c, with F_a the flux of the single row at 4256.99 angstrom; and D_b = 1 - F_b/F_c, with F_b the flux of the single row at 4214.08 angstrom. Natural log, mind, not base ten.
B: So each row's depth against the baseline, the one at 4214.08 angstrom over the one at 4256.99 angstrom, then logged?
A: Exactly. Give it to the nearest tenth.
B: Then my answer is 0.6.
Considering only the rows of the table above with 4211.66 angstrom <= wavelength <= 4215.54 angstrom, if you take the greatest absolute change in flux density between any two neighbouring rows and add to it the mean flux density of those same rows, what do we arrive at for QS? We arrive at 31.5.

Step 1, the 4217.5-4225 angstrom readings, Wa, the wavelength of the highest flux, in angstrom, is 4217.96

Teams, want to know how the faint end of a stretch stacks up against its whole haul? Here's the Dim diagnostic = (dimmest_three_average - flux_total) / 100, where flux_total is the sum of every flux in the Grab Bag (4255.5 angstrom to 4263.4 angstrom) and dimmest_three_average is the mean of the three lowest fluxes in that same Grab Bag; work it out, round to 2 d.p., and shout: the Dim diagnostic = -2.07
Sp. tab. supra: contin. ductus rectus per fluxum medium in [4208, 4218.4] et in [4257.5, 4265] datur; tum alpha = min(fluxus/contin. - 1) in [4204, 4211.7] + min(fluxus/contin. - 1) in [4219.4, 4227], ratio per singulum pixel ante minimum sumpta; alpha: -0.24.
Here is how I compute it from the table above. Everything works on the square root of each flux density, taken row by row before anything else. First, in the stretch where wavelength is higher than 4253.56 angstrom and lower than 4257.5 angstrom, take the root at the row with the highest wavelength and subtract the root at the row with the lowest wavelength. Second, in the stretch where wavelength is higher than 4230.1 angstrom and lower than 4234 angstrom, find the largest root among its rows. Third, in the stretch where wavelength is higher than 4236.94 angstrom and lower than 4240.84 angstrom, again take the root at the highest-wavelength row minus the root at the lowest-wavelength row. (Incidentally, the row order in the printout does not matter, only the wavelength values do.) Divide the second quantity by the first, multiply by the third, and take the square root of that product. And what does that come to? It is 2.2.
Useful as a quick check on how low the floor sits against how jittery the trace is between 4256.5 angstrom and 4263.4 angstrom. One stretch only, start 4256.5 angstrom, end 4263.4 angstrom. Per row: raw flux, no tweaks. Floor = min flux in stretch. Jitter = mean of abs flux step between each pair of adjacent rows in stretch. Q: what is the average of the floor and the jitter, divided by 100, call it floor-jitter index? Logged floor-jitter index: 0.147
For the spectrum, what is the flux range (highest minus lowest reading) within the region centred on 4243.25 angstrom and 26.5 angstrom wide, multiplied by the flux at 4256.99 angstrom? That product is 171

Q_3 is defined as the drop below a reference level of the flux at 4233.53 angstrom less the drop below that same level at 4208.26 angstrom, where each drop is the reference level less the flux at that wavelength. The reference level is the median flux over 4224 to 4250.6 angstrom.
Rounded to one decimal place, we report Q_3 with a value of 2.8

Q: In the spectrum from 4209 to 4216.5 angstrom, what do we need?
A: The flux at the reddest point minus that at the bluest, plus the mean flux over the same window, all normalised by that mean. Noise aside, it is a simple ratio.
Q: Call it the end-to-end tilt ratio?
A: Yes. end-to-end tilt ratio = 0.93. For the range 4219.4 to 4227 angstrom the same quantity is 0.85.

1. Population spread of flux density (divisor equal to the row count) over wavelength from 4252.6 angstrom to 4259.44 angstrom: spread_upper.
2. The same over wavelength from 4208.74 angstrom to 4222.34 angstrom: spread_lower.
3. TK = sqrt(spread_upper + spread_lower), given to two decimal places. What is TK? 1.43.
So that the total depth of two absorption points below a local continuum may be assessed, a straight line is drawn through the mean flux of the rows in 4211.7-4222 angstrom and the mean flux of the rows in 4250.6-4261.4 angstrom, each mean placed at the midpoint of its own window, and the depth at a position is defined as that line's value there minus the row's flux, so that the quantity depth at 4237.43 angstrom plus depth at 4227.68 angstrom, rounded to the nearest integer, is 4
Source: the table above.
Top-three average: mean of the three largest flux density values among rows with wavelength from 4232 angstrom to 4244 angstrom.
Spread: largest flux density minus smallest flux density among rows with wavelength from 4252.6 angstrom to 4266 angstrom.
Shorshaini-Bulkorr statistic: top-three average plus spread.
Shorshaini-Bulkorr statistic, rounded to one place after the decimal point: 34.4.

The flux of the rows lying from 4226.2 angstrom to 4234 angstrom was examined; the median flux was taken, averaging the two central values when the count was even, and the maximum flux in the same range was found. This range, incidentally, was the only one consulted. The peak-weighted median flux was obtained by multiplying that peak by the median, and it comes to 788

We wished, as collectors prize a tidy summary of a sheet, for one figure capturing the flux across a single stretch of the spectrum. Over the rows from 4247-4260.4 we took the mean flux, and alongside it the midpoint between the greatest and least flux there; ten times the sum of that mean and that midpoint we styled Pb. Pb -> 589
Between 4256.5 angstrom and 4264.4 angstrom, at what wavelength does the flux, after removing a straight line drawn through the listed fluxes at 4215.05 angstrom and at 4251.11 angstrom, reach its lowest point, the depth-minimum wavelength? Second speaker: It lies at 4260.91 angstrom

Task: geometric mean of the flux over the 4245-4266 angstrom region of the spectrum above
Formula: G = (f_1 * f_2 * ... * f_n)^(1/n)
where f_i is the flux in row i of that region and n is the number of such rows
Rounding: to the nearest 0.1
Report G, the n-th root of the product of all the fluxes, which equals 29.6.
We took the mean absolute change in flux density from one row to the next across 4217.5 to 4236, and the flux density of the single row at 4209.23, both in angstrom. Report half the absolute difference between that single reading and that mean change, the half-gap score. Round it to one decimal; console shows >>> 15.9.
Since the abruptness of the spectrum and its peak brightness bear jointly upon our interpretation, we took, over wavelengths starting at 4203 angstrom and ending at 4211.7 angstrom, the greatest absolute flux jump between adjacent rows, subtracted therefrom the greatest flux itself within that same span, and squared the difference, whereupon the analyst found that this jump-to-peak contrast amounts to 984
